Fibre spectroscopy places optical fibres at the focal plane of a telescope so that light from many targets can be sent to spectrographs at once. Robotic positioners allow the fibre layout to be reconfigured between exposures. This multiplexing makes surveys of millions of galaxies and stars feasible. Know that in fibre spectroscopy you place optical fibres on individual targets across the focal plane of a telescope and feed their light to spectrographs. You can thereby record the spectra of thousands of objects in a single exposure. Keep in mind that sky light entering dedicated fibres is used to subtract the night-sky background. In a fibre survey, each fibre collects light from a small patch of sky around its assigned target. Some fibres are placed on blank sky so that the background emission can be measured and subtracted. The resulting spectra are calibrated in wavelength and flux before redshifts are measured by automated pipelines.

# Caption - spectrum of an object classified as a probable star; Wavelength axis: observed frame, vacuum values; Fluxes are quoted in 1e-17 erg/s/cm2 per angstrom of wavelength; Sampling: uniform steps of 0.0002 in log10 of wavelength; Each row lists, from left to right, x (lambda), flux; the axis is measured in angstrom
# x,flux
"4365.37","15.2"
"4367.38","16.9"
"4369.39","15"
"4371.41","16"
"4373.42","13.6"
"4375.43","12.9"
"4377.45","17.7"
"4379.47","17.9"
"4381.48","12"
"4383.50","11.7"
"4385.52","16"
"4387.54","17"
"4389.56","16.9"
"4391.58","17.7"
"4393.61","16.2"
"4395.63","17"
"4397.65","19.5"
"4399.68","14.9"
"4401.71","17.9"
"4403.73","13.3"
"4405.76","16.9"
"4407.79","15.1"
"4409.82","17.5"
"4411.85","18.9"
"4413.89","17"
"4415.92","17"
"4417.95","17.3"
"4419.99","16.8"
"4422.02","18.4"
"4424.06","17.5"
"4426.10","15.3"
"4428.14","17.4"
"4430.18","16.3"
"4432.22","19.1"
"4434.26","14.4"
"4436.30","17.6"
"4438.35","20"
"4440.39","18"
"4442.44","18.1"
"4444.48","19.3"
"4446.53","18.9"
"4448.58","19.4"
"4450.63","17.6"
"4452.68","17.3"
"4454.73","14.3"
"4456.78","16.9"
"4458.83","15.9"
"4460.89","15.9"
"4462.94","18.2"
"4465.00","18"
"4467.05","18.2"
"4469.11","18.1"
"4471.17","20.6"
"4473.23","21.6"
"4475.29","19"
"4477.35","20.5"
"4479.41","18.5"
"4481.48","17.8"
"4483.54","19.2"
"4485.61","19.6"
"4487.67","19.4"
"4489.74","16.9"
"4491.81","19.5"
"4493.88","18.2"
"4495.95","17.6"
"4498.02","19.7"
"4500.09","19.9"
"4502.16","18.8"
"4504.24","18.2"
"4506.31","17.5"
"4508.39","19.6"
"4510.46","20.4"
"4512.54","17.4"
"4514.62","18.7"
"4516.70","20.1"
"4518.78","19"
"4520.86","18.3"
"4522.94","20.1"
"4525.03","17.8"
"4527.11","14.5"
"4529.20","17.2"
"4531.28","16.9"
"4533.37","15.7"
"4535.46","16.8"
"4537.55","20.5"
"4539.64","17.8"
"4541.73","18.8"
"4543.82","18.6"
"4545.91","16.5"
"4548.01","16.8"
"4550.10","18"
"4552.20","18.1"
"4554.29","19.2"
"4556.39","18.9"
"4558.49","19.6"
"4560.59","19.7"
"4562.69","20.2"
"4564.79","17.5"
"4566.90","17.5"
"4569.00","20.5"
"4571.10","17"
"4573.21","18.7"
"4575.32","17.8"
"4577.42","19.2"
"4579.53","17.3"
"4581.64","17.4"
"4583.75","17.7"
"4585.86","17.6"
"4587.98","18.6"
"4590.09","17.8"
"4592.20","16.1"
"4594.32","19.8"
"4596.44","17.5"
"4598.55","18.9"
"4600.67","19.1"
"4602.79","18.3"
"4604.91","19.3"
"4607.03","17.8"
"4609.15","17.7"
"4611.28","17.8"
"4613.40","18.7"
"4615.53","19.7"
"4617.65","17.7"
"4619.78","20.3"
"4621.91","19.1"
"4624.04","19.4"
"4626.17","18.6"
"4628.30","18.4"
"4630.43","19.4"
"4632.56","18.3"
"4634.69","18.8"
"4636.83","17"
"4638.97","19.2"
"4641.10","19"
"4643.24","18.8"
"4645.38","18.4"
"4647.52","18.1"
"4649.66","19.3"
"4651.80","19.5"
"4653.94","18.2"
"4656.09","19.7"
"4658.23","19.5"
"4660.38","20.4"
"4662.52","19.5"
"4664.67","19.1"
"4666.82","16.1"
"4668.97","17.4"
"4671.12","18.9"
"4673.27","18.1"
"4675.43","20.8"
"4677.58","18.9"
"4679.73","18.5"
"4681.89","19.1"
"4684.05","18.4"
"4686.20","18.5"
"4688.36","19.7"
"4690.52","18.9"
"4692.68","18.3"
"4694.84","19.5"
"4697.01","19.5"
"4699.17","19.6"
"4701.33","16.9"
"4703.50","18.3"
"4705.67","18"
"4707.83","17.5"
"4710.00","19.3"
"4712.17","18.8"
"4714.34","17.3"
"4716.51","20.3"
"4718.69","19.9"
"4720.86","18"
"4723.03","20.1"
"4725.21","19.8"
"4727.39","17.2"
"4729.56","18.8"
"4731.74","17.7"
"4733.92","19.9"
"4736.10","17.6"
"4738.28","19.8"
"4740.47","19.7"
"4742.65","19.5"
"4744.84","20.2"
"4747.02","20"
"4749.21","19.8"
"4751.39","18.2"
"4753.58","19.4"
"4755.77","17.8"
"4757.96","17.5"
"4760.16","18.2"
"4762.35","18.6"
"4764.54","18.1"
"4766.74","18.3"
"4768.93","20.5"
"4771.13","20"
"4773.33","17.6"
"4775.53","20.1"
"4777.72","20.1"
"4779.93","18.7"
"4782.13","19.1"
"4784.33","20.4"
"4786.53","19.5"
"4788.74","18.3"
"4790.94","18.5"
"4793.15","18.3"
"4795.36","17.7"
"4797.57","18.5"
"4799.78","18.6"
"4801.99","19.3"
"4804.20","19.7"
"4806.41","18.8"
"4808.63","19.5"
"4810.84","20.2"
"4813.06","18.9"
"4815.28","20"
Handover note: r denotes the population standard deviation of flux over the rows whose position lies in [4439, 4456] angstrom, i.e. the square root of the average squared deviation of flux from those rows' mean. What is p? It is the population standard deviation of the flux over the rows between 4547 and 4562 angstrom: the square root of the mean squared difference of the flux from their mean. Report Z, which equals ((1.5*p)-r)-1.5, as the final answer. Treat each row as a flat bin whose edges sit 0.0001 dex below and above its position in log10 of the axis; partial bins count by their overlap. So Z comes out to -1.6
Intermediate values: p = 0.96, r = 1.5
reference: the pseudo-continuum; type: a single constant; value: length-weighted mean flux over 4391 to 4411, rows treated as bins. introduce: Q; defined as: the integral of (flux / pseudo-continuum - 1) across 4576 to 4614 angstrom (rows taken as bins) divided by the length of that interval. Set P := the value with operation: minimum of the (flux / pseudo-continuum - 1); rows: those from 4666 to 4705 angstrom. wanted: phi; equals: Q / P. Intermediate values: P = -0.030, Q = 0.093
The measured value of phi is -3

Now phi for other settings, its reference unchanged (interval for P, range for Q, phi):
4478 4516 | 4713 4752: 8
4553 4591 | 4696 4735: 5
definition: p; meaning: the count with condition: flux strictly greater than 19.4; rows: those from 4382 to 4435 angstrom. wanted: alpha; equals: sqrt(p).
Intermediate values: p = 1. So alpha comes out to 1.0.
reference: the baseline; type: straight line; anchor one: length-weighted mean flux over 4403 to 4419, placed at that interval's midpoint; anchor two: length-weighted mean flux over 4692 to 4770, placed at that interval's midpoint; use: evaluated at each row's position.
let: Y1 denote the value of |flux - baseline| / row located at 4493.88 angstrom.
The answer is 1.0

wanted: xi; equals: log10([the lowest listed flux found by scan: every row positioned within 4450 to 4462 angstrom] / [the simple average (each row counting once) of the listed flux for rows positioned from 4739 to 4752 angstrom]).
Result -0.14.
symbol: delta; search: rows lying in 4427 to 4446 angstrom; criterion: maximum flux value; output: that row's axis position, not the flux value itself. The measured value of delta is 4438.35 angstrom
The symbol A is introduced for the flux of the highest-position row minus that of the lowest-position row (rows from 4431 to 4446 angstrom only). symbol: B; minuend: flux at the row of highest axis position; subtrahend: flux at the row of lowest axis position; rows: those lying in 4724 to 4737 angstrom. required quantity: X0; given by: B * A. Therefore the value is -0.4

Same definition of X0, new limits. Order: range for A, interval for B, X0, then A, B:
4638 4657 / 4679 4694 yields -0.1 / 0.5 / -0.2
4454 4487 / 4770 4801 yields -7.4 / 5.3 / -1.4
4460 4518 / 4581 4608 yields 1.7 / 4.2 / 0.4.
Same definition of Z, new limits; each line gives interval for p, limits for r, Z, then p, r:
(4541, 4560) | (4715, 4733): -1.2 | 0.99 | 1.1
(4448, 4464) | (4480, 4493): -0.3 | 1.47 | 1.0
